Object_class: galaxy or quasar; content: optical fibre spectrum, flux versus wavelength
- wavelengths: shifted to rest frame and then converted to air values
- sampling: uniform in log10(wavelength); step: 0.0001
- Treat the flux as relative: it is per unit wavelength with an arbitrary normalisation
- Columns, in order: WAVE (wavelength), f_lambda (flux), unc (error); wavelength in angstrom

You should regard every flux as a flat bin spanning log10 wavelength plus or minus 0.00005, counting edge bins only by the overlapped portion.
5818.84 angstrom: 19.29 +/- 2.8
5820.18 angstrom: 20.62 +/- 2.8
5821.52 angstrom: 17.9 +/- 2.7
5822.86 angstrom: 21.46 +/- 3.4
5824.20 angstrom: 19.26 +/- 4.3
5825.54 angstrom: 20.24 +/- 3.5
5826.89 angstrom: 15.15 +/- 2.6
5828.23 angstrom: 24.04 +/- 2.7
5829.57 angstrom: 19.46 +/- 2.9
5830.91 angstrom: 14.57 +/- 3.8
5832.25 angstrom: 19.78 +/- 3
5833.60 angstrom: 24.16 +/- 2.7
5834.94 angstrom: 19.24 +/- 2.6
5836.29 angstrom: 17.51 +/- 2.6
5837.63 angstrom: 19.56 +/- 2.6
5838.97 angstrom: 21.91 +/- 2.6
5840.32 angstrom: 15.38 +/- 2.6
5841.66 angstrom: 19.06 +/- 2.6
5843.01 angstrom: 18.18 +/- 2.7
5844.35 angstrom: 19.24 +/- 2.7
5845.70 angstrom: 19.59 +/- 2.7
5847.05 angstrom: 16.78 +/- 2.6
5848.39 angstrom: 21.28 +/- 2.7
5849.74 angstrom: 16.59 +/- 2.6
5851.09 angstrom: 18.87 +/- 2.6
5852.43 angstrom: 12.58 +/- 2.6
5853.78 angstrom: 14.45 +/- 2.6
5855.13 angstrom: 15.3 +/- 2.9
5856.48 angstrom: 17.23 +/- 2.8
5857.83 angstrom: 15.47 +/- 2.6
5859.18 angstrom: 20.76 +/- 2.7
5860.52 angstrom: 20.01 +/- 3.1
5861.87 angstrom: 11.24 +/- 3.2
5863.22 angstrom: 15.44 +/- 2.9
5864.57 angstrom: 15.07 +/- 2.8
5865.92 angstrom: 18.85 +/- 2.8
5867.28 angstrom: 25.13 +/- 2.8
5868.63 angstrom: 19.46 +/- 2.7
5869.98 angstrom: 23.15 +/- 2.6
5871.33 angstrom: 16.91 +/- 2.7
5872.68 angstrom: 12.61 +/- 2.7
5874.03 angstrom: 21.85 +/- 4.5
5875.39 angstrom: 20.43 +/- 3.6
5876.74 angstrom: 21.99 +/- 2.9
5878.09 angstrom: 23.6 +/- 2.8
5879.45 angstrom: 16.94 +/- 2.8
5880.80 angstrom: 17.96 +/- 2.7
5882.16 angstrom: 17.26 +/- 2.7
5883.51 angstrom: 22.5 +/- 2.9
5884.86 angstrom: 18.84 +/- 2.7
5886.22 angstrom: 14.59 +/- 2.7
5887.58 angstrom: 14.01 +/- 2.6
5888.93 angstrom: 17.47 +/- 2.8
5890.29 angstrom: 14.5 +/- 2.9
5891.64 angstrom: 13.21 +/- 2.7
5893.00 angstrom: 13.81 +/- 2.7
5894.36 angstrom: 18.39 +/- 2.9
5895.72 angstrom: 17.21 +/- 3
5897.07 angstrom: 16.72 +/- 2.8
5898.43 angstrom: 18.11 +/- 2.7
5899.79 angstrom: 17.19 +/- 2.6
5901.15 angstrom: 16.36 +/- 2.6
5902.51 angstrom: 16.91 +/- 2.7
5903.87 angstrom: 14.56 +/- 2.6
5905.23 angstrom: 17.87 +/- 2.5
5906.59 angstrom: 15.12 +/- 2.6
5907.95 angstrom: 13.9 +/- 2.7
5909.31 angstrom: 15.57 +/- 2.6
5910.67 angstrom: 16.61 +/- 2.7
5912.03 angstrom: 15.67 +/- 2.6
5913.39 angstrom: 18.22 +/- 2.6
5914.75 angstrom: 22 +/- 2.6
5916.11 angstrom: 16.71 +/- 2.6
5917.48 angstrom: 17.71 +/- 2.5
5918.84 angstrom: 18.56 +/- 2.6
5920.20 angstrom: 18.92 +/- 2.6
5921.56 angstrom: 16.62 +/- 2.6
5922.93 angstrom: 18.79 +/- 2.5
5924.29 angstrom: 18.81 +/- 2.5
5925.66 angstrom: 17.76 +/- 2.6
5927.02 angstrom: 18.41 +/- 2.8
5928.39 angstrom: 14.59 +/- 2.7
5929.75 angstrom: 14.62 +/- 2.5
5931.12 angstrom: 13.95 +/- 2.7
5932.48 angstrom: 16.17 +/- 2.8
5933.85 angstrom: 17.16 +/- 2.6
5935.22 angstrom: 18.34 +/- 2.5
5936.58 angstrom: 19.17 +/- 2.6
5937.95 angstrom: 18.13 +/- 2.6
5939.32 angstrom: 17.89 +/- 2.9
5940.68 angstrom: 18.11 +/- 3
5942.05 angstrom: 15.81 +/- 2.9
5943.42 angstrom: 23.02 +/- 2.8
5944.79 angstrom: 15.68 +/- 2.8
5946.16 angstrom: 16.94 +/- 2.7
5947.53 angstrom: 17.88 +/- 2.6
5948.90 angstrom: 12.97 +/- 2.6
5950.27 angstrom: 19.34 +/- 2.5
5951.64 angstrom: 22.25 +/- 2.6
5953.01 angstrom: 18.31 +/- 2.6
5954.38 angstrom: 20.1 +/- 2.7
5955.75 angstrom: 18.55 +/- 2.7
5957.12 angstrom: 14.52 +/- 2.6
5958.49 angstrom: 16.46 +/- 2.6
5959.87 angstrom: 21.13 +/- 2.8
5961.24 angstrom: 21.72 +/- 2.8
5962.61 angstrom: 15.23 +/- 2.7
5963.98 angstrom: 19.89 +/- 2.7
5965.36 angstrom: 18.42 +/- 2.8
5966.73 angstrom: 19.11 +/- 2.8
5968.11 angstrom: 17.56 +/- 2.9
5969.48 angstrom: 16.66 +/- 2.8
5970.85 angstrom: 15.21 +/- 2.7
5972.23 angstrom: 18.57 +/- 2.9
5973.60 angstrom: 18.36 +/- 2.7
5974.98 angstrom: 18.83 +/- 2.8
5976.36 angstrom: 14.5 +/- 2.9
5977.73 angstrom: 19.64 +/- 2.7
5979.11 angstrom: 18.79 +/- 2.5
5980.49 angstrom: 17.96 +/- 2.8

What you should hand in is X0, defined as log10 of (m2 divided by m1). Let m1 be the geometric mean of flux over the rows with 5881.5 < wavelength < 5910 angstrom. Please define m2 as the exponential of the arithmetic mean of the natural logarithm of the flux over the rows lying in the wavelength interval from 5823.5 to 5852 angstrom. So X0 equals 0.07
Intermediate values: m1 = 16.3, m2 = 18.9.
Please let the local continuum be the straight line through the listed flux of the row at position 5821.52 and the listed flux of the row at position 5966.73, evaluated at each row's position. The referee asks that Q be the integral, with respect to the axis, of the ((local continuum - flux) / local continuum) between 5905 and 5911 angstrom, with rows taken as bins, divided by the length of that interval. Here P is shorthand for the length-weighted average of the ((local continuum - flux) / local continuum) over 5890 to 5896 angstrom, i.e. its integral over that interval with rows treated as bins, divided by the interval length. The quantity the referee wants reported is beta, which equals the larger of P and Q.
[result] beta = 0.17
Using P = 0.17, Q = 0.16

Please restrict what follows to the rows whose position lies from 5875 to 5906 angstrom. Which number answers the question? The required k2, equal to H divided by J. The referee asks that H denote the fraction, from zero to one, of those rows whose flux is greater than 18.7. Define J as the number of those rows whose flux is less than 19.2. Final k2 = 0.011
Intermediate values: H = 0.22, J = 19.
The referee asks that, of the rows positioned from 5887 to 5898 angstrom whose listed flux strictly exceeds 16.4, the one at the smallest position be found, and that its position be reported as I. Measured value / 5888.93 angstrom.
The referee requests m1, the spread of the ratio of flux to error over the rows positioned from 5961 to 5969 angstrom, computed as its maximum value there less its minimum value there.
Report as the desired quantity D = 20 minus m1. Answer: 17.9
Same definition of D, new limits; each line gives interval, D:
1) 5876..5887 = 17.0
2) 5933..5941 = 18.7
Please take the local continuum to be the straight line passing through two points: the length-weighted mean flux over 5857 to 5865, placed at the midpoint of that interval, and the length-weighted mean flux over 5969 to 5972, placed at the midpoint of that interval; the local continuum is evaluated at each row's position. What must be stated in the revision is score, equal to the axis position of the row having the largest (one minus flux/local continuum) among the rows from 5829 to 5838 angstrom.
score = 5830.91 angstrom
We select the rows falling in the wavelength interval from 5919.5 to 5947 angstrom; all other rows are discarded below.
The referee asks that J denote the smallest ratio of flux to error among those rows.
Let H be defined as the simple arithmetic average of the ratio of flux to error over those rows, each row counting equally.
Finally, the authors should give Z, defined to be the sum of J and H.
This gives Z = 11.7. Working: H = 6.52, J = 5.17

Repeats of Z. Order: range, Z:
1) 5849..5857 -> 10.7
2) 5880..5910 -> 11.0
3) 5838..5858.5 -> 11.4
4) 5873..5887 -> 11.4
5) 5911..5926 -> 13.1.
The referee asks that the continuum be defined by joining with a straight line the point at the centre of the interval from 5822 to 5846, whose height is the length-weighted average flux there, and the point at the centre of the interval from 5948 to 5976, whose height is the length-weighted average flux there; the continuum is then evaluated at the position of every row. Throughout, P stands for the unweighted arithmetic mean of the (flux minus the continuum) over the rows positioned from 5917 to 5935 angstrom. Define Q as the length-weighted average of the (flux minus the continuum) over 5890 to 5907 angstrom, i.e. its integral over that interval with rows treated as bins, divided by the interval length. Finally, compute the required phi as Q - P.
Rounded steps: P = -1.4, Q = -2.5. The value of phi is -1.1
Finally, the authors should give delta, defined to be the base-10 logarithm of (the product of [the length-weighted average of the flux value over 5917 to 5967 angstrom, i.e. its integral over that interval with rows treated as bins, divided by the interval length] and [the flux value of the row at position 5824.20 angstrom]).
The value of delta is 2.54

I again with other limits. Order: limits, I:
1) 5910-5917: 5910.67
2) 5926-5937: 5927.02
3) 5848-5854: 5848.39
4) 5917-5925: 5917.48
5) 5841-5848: 5841.66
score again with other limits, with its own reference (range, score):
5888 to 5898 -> 5891.64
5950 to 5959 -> 5957.12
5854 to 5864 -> 5861.87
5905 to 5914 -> 5907.95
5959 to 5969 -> 5962.61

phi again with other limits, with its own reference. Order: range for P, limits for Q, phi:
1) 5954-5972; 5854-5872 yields -1.1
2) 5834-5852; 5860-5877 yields 0.1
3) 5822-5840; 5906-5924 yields -1.6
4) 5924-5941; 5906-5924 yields 0.0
